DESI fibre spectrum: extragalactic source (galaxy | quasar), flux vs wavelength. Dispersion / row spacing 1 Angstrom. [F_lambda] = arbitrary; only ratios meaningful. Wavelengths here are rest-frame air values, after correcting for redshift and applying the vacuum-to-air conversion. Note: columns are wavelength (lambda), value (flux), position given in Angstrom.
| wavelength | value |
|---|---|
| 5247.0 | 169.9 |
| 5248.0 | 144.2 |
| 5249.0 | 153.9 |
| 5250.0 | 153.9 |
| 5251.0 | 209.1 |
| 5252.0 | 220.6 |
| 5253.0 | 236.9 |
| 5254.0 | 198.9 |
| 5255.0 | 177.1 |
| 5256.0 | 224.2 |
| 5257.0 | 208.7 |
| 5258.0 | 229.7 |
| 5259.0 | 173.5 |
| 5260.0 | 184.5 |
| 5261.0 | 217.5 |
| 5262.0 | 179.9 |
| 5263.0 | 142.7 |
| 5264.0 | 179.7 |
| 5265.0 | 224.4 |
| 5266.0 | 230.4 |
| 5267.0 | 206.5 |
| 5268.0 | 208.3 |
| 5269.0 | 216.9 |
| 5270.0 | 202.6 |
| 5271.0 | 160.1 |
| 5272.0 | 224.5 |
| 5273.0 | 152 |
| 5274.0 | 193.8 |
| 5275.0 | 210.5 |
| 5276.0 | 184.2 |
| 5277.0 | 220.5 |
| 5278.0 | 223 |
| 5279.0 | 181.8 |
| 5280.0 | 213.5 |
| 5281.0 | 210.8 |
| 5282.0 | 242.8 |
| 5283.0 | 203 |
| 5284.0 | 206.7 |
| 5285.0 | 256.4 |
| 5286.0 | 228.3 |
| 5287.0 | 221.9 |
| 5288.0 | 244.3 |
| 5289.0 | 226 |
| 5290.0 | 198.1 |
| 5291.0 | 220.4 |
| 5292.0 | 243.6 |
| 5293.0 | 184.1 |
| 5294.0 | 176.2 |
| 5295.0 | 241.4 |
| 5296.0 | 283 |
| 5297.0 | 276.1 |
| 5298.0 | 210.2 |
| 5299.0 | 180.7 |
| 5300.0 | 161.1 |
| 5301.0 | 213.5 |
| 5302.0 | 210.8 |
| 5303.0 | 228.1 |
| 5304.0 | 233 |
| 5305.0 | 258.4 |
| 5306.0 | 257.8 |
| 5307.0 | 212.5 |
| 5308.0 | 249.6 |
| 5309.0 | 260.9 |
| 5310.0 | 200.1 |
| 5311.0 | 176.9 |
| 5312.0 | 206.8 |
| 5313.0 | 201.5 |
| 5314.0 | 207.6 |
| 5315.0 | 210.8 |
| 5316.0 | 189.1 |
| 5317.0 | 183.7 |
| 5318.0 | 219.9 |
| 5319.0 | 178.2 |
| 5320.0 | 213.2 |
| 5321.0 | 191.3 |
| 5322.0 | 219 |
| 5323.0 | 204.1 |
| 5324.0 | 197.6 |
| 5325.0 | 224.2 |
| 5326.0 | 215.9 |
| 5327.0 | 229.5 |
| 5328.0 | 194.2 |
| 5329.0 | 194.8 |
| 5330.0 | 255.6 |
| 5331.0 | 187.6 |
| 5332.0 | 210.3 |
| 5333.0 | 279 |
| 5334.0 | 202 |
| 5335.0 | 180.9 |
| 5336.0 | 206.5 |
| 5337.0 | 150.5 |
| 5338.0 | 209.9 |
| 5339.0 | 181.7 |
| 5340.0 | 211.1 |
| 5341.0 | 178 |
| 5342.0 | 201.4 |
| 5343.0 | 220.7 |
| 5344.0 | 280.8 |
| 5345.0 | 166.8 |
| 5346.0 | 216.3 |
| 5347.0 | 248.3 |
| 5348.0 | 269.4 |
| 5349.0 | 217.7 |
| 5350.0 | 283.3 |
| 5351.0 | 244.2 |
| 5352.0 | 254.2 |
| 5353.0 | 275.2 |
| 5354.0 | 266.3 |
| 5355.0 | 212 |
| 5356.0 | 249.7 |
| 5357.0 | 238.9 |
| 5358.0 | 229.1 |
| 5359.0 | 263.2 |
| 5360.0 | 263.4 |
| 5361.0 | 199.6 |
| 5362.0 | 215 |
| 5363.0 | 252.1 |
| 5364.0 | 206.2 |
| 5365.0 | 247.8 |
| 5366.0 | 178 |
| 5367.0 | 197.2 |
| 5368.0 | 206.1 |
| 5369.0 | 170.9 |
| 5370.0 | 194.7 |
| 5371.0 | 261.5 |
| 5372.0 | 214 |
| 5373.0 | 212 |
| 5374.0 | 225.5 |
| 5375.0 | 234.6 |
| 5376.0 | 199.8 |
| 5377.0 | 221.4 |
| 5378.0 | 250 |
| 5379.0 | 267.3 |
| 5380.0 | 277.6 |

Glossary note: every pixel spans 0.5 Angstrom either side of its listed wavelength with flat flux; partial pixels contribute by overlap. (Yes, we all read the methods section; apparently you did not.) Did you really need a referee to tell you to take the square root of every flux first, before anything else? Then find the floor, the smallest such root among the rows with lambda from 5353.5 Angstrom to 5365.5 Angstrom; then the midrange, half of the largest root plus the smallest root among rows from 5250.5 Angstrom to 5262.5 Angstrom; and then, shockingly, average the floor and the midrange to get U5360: 14.2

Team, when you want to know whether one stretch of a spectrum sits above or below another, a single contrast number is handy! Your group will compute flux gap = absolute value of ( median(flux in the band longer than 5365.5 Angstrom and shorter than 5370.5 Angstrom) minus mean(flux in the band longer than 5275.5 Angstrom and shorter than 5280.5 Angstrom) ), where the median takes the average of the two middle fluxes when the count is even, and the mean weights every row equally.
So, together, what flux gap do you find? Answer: 10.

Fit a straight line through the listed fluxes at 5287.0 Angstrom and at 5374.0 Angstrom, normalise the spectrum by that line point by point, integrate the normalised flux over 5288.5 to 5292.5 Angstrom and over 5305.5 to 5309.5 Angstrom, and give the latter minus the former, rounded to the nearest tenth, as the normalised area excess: 0.4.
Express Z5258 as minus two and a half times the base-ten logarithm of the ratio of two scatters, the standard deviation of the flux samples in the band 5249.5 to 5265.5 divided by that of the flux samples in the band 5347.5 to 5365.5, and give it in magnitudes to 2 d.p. -0.12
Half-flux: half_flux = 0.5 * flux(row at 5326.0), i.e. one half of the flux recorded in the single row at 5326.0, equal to 108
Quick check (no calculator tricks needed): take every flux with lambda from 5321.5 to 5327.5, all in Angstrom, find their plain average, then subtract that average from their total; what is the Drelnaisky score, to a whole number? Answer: 1075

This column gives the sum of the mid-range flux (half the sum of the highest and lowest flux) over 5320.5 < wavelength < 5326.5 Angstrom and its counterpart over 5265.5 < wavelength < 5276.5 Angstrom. 399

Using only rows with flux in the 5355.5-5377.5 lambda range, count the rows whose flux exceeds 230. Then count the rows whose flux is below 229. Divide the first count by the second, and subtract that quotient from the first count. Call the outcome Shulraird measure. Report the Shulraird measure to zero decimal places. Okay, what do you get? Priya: 7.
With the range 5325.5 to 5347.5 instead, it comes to 4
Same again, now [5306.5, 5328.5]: 2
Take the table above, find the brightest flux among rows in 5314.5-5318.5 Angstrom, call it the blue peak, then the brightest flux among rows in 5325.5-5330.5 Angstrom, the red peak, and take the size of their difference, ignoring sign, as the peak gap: 36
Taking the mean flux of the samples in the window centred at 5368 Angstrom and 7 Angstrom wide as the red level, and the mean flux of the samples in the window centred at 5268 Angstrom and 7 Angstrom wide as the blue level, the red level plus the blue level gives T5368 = 415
